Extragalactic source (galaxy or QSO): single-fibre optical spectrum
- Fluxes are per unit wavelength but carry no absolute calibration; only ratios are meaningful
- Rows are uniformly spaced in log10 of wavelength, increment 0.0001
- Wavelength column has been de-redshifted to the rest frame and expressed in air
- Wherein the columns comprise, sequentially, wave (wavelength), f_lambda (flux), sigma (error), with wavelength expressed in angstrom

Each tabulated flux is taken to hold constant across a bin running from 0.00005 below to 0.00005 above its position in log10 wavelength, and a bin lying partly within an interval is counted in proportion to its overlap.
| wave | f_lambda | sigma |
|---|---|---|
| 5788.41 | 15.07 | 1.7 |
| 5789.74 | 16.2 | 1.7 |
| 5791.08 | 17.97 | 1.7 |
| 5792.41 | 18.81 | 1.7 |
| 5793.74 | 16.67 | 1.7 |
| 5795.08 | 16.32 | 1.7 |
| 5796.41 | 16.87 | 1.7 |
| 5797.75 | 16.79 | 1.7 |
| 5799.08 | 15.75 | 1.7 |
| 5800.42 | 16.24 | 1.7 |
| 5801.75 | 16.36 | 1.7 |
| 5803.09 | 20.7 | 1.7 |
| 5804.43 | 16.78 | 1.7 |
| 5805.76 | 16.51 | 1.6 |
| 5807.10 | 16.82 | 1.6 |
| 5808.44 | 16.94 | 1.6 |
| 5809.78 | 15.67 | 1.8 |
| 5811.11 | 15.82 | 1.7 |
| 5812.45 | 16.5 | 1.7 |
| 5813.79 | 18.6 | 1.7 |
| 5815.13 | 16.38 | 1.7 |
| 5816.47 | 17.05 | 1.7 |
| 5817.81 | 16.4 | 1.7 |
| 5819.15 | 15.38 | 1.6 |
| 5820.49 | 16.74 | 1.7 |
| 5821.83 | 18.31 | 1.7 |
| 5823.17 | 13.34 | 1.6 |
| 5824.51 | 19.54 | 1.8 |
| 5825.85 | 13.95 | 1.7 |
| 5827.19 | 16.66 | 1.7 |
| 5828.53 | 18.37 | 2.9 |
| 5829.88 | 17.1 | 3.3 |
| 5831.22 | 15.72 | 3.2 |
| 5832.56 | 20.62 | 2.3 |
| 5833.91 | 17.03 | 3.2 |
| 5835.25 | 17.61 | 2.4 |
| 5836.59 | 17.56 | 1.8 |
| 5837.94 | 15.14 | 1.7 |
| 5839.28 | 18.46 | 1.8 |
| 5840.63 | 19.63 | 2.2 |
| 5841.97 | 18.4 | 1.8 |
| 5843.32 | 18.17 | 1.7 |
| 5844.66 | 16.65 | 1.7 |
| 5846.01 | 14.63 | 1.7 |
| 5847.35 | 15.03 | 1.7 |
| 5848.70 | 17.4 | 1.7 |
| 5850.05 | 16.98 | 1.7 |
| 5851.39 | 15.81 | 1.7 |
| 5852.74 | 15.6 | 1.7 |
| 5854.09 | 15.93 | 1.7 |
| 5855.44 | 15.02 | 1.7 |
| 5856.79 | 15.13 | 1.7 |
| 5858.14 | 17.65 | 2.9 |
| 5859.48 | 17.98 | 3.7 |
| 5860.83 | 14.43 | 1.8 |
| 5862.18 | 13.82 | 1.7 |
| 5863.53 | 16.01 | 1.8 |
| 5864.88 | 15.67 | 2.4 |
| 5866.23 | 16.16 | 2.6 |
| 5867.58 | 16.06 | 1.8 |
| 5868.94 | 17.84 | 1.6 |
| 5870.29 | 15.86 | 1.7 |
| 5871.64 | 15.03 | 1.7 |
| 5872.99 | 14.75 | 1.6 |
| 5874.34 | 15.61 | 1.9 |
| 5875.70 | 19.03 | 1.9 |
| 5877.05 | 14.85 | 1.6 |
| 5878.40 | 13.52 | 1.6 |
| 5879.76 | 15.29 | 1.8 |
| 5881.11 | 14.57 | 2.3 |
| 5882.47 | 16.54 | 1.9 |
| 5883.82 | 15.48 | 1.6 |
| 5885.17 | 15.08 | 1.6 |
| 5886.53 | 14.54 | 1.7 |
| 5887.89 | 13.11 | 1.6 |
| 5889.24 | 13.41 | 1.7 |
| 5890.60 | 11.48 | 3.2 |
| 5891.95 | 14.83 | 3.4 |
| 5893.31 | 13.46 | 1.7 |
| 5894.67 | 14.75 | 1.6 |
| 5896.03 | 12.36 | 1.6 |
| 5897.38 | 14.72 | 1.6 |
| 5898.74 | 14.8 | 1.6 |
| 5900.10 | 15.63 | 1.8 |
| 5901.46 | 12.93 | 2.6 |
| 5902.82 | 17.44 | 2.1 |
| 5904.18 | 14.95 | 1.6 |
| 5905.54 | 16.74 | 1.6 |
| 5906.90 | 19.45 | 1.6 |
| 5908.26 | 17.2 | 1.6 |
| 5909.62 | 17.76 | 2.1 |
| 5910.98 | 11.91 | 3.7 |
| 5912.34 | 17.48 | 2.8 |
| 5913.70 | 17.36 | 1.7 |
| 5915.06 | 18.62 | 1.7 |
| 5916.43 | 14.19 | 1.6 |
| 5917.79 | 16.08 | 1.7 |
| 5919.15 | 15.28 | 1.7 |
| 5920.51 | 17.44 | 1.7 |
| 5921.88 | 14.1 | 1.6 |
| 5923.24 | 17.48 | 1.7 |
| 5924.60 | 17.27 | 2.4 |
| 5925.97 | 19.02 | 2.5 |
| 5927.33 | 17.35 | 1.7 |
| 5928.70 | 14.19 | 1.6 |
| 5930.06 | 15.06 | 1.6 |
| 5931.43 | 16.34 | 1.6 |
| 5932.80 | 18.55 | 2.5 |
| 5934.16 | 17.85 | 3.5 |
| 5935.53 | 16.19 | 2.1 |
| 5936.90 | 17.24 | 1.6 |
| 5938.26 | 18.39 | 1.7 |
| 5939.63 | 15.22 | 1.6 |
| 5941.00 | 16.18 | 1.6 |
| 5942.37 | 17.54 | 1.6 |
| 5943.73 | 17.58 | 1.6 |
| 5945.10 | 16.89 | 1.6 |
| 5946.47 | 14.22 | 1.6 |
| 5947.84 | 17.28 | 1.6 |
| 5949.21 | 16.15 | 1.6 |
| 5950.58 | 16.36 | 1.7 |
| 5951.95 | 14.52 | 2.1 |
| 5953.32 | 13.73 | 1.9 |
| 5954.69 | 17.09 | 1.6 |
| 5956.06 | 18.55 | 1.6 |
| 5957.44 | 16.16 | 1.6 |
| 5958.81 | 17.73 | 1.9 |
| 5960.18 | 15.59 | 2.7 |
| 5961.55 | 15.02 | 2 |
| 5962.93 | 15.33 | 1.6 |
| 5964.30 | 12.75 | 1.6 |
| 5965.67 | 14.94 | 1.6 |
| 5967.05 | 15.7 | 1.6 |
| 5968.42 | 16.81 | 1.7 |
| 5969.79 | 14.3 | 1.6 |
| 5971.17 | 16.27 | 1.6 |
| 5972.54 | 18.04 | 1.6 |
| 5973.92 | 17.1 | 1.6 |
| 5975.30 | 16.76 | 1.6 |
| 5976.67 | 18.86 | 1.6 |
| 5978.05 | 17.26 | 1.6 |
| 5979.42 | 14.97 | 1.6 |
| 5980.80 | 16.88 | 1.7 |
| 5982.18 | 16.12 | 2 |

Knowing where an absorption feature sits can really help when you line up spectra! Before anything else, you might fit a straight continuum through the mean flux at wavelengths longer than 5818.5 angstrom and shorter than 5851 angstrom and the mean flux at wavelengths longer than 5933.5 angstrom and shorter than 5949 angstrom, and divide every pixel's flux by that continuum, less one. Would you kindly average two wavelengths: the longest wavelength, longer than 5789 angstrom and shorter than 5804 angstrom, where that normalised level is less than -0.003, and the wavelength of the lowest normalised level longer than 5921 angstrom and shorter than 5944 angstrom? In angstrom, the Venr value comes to 5861.8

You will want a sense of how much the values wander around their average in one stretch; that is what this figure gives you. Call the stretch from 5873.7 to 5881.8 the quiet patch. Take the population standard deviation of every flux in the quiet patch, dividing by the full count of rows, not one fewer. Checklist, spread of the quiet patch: 1.72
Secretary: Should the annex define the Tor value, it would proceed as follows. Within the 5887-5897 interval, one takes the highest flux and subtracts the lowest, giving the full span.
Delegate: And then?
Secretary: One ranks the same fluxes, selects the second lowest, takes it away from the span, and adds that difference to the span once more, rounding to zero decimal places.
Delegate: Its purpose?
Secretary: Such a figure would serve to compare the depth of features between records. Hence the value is -6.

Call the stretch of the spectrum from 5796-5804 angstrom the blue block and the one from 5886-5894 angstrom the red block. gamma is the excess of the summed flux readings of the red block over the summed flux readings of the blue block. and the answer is -22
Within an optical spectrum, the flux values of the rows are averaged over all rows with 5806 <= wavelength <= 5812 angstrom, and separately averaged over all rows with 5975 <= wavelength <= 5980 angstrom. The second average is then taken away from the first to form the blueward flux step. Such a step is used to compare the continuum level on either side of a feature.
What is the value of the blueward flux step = -0.7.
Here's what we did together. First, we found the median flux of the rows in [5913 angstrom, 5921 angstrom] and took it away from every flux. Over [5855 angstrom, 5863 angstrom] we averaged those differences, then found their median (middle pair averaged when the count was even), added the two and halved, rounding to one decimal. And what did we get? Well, -1.3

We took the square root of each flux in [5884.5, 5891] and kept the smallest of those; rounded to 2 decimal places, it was 3.39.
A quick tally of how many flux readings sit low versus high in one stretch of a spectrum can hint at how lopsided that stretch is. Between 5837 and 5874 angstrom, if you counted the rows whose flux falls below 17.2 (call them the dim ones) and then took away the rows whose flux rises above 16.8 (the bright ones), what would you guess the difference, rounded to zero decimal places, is 10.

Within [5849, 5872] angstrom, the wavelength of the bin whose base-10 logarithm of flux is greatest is 5859.48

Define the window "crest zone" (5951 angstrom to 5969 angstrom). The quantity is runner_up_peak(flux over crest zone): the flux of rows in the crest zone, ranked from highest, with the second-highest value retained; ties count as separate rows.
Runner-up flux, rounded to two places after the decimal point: 17.73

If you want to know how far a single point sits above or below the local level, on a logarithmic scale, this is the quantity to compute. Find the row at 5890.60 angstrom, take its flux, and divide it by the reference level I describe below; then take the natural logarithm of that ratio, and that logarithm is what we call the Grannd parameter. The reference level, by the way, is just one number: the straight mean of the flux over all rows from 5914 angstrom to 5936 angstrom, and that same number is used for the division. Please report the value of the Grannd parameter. -0.37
